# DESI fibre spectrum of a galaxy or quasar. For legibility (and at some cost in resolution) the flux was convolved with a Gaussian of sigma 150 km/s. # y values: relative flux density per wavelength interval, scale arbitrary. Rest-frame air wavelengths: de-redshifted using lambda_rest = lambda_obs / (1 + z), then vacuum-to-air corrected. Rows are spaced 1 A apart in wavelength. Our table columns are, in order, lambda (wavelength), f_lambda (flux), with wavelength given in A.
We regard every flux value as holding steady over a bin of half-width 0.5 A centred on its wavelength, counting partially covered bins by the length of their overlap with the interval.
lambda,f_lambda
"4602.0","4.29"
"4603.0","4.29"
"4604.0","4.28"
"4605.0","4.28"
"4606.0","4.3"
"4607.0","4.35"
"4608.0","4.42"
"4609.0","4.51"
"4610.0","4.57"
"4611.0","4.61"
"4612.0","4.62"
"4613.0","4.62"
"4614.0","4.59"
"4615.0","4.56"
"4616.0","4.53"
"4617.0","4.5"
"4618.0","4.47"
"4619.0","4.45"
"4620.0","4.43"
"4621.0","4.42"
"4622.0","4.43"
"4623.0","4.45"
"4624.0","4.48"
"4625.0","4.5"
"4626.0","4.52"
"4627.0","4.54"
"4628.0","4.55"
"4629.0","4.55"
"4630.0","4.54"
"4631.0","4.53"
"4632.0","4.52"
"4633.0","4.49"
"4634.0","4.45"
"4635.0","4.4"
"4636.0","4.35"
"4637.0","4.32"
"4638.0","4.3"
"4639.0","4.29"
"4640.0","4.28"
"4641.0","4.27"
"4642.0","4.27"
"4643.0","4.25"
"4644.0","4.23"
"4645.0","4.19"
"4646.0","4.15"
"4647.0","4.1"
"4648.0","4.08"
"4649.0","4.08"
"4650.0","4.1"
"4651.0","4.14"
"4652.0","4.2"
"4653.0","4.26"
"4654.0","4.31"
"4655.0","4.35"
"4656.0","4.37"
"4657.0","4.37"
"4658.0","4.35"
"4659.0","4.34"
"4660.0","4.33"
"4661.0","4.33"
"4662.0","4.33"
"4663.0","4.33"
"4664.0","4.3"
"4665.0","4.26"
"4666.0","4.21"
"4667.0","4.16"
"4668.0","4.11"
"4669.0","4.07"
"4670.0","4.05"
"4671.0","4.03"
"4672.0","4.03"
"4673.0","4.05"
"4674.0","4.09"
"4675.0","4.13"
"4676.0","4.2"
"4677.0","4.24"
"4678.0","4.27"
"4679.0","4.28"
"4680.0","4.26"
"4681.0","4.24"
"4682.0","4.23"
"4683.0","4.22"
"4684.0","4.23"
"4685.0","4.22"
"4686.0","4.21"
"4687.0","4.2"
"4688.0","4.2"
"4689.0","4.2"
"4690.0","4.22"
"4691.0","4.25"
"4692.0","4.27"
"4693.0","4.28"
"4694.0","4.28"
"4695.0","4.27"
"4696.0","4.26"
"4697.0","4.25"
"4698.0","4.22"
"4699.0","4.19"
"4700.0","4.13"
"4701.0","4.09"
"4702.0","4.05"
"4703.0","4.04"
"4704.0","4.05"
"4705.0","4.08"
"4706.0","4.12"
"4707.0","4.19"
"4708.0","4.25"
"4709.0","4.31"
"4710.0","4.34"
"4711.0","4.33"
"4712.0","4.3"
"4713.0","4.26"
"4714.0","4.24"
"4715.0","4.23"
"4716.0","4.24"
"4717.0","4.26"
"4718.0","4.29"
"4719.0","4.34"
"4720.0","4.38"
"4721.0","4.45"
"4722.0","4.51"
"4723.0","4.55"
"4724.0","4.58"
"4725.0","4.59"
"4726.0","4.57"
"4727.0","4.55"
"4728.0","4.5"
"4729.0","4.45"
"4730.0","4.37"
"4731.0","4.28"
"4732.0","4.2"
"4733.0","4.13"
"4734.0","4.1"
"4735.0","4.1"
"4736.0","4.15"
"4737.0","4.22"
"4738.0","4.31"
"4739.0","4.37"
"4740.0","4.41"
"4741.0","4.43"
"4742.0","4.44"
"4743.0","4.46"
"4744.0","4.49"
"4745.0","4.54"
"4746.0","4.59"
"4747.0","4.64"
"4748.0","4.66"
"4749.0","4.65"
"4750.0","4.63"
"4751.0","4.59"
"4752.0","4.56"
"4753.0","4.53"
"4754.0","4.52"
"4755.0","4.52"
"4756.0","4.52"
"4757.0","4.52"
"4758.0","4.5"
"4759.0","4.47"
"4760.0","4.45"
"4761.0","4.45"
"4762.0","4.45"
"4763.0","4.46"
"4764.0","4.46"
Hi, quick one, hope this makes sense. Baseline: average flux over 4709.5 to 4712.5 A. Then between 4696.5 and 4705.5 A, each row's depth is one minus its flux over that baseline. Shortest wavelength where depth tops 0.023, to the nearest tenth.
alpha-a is 4698.0 A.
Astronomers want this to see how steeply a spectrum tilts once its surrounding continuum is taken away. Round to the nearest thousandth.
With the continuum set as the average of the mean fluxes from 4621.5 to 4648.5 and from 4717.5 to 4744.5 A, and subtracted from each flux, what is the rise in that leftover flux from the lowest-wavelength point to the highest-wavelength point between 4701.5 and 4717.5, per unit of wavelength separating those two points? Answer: 0.014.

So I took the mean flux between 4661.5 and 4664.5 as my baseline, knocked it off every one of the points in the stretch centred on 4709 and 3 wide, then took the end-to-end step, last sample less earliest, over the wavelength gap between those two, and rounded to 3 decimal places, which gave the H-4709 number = 0.045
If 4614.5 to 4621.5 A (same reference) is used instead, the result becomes -0.023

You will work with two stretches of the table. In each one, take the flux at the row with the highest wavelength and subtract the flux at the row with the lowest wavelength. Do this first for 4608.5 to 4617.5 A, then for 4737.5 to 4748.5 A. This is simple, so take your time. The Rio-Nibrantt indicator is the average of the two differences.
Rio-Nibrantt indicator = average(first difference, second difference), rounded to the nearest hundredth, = 0.17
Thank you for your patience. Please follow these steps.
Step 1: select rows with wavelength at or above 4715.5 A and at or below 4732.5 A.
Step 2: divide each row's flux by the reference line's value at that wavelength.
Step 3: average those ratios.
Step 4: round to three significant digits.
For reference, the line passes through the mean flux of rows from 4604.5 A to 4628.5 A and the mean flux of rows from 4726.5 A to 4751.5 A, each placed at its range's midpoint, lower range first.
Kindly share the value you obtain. 1.00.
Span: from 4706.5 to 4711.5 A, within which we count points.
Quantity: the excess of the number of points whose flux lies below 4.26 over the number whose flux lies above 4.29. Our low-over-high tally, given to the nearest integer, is -1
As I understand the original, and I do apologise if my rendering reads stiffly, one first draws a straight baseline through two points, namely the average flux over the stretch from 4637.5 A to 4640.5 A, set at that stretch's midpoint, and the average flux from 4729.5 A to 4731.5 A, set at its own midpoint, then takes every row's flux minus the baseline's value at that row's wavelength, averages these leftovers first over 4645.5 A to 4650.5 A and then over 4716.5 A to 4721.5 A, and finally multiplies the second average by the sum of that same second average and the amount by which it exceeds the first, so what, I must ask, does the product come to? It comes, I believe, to 0.006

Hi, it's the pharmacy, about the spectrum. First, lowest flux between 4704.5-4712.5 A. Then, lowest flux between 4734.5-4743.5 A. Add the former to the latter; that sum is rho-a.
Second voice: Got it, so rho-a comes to 8.2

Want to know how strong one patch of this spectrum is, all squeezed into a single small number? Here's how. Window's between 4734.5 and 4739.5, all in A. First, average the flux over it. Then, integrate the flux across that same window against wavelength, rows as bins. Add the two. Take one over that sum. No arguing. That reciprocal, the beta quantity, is 0.0394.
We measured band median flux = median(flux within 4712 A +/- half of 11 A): 4.26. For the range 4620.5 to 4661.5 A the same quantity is 4.34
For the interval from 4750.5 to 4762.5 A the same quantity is 4.52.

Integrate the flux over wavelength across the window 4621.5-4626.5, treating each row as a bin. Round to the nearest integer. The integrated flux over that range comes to 22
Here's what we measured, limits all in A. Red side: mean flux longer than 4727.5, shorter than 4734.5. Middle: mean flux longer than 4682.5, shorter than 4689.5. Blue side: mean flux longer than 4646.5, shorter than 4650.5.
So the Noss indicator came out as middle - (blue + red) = -4.17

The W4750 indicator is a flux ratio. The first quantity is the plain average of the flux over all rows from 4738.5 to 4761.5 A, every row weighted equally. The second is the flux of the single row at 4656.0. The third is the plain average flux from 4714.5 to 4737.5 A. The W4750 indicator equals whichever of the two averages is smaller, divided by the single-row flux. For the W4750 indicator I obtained 0.995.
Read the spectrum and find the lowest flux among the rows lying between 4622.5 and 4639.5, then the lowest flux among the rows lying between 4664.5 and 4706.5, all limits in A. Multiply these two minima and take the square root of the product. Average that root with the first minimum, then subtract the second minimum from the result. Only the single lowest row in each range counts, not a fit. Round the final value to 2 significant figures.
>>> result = 0.19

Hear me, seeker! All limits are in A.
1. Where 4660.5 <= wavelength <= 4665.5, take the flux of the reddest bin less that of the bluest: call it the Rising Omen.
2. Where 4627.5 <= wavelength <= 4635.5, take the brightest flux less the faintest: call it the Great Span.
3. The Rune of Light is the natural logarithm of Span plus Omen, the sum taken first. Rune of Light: -2.53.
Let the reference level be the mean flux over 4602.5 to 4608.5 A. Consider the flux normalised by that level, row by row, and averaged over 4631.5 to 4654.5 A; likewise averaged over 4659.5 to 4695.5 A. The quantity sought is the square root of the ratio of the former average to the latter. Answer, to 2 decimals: 1.01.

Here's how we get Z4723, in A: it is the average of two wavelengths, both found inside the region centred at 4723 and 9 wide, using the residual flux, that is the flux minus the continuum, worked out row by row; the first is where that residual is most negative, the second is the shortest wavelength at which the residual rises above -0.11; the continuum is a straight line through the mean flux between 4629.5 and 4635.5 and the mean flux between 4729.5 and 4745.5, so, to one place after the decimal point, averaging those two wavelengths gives 4719.0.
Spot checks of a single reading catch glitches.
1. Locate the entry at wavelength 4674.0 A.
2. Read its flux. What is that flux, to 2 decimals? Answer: 4.09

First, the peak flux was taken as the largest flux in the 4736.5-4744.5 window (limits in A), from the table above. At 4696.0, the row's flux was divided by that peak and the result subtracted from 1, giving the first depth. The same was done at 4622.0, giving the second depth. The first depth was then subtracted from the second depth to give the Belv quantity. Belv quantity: -0.038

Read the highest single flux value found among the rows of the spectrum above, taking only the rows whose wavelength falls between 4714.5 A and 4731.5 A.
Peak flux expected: 4.59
